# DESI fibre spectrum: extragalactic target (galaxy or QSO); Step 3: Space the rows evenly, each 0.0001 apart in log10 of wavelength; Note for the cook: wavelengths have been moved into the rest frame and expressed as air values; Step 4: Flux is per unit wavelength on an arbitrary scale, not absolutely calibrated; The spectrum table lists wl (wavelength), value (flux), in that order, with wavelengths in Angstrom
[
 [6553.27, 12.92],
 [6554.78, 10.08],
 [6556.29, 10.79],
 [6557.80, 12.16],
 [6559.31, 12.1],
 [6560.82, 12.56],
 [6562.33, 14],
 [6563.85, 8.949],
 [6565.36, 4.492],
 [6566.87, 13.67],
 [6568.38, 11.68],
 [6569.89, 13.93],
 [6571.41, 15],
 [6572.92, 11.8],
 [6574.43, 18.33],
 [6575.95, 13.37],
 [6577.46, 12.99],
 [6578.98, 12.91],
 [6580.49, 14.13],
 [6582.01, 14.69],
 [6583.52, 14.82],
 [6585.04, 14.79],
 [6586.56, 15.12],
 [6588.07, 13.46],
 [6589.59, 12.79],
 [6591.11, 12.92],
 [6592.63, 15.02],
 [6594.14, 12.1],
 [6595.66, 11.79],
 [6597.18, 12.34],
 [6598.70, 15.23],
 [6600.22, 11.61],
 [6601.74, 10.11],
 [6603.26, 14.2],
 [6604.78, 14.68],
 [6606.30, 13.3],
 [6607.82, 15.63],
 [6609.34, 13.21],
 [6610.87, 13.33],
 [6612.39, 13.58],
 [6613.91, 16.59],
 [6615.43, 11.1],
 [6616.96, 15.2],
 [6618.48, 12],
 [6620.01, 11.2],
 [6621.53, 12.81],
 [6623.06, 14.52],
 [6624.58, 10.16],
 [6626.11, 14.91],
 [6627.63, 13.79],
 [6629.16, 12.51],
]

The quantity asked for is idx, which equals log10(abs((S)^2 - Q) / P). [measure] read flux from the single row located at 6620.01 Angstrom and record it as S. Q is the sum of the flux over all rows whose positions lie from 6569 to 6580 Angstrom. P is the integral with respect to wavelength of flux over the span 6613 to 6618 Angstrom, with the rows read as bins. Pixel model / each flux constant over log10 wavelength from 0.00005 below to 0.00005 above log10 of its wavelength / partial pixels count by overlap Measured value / -0.4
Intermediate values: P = 71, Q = 98.3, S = 11.2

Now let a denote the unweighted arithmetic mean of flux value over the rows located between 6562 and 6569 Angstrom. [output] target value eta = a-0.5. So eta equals 10.1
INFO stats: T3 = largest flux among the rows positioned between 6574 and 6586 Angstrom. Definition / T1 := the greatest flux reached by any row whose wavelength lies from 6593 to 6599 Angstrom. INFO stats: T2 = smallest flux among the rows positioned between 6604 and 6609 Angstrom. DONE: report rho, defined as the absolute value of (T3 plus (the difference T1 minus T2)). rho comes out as 20.3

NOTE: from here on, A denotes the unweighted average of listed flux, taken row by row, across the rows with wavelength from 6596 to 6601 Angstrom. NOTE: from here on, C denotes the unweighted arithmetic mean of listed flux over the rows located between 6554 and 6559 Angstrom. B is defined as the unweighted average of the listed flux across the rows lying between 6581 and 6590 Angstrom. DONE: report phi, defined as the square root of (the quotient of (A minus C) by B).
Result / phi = 0.38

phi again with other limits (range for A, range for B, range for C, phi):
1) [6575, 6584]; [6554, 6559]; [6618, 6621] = 0.45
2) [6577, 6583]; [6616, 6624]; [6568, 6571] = 0.26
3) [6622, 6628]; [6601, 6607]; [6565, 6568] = 0.57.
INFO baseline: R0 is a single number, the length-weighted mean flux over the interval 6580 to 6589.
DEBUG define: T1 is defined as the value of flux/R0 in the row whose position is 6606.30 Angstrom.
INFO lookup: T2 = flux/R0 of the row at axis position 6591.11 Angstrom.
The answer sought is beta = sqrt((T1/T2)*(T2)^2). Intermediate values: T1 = 0.92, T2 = 0.89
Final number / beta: 0.91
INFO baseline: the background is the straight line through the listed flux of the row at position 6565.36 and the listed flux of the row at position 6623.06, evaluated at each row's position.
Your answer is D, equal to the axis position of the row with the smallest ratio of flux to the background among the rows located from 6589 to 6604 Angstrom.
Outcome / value 6601.74 Angstrom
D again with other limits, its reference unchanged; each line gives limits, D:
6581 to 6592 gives 6591.11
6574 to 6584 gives 6578.98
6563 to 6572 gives 6565.36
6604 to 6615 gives 6612.39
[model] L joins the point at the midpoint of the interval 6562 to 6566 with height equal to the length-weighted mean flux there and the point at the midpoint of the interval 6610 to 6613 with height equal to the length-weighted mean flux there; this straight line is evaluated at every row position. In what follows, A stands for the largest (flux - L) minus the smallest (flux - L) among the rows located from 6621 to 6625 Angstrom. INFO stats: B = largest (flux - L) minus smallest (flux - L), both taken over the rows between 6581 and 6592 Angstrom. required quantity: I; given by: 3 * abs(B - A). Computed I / 6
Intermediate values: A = 4.5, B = 2.7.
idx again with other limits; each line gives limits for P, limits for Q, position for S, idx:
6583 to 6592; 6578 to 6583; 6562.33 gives 0.1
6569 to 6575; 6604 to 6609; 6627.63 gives 0.2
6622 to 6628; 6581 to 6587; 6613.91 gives 0.4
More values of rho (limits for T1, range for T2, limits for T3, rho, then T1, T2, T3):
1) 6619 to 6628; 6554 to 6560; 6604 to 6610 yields 20.5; 14.91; 10.08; 15.63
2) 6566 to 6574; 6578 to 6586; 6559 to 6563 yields 16.1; 15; 12.91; 14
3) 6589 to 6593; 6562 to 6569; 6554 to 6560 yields 22.7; 15.02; 4.492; 12.16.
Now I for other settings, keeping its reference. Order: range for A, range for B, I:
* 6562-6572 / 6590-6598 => 19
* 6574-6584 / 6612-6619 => 1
